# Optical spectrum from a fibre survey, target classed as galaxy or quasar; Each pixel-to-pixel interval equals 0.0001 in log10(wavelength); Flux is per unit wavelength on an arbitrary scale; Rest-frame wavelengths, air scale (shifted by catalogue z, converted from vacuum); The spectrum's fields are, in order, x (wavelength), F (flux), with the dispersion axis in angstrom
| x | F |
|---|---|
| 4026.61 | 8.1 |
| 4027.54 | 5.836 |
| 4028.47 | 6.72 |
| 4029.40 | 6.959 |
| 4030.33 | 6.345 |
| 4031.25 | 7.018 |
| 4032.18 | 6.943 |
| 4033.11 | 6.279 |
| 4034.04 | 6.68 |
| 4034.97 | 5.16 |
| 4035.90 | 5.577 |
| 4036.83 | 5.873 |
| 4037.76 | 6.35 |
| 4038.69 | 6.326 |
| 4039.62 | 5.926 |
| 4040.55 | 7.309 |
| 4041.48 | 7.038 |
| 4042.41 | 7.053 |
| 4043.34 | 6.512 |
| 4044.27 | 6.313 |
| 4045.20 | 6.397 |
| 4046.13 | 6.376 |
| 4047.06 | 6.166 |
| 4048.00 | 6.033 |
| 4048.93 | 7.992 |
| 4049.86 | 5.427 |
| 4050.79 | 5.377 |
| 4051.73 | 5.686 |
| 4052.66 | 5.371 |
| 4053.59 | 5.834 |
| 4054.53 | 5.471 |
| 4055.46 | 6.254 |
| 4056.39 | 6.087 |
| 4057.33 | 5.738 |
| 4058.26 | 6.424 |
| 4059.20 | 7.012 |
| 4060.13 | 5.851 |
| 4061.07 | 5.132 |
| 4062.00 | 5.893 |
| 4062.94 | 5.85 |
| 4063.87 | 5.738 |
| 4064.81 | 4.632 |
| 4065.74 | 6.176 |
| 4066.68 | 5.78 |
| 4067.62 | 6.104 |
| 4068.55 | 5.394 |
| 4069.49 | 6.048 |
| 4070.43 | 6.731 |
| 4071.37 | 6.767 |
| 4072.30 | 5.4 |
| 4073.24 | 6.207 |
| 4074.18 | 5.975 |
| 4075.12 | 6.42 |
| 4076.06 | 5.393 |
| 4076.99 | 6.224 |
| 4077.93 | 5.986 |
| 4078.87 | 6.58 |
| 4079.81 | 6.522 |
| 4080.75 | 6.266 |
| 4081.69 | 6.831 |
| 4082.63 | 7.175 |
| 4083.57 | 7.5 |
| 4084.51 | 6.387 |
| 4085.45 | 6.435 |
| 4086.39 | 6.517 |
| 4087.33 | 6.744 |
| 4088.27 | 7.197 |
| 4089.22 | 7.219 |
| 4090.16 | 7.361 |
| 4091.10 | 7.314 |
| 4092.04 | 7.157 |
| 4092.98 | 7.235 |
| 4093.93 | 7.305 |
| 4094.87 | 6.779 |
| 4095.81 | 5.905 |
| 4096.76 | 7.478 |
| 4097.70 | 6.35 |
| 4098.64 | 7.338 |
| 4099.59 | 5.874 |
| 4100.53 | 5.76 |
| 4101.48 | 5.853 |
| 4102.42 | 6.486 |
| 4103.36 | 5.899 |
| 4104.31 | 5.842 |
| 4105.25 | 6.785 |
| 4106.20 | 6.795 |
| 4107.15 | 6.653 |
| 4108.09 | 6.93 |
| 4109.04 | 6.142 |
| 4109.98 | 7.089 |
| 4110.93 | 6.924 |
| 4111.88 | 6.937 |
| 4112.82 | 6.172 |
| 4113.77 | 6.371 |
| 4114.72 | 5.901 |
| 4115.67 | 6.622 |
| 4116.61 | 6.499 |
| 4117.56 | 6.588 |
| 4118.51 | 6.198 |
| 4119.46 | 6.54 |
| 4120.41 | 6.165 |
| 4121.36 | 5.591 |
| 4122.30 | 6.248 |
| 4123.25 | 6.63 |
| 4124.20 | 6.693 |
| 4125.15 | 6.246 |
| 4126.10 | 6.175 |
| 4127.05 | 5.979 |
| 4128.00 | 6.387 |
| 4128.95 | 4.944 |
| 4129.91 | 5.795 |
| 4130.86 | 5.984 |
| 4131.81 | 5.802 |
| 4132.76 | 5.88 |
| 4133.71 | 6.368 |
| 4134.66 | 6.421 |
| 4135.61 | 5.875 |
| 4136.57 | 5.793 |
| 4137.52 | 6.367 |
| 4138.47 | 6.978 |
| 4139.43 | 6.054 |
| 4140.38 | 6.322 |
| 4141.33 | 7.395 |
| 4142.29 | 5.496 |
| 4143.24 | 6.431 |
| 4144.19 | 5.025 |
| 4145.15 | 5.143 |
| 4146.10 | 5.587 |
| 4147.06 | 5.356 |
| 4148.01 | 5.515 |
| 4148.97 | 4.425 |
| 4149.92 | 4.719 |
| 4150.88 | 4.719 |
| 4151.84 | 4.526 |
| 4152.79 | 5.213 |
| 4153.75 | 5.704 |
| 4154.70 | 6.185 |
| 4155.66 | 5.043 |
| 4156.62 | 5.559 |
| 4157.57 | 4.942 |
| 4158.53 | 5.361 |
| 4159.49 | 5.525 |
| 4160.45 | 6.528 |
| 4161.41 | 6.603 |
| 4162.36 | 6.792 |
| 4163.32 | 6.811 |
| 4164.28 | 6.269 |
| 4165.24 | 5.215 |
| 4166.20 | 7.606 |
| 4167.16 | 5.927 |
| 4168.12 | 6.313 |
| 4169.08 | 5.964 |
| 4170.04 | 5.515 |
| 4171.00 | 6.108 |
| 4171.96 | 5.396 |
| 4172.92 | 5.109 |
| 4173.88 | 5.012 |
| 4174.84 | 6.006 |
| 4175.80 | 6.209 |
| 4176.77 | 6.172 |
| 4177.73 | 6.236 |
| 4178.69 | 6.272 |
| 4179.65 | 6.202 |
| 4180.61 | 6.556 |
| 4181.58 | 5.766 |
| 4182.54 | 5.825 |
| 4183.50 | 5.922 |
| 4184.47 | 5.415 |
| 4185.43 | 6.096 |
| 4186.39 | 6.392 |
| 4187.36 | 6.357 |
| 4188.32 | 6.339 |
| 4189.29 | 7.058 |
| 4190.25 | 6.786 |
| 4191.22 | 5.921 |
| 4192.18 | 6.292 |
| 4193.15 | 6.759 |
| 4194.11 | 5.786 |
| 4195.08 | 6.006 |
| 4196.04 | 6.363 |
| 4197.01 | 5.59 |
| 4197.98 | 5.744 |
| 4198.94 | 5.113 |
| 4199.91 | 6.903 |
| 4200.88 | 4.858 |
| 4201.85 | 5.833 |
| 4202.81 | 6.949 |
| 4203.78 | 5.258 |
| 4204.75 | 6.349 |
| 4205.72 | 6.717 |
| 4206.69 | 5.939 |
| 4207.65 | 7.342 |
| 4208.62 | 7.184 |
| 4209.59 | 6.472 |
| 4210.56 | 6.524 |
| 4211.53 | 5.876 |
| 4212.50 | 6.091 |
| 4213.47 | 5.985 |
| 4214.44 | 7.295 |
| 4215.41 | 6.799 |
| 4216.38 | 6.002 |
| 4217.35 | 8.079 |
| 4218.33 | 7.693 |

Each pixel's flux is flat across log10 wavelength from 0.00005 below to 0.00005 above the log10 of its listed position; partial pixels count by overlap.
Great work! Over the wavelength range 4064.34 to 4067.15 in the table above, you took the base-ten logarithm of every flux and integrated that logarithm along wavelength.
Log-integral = 2.1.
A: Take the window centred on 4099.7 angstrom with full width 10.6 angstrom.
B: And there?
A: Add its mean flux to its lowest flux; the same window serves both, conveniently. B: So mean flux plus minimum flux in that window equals 12.1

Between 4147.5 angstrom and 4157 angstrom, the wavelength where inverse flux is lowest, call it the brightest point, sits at 4154.70 angstrom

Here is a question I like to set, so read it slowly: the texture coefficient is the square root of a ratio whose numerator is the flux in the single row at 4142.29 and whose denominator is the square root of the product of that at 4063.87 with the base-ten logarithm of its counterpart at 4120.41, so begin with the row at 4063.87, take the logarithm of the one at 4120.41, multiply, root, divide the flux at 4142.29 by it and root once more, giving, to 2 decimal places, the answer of 1.61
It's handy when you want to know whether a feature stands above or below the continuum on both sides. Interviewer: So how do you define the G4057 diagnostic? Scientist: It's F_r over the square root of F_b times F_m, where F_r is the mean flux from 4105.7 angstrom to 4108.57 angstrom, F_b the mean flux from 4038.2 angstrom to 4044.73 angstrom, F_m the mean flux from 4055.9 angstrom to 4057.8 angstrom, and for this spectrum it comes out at 1.08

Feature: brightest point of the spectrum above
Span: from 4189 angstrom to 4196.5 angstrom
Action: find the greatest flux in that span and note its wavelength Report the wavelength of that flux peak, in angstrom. 4189.29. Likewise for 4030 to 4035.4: 4031.25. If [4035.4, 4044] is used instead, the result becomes 4040.55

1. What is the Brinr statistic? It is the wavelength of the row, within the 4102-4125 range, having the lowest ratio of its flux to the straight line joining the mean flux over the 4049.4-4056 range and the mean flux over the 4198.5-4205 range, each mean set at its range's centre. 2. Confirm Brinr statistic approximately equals 4121.36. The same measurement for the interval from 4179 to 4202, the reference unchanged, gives 4200.88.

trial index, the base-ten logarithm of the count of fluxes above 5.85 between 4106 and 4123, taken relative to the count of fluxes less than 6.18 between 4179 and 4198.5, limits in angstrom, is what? 0.2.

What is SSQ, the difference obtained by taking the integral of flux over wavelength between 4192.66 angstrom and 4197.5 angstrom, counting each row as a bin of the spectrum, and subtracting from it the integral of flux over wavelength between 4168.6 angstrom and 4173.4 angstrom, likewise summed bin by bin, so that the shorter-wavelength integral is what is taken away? 2.5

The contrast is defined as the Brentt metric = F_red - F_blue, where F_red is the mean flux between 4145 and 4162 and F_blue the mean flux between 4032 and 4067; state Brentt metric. -0.7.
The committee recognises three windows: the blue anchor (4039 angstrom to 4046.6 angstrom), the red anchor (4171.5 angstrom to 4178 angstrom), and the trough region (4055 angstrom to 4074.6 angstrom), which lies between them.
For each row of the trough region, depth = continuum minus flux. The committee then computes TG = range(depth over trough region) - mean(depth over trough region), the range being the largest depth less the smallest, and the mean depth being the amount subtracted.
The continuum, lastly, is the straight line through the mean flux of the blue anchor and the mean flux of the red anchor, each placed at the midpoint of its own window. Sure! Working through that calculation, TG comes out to 1.84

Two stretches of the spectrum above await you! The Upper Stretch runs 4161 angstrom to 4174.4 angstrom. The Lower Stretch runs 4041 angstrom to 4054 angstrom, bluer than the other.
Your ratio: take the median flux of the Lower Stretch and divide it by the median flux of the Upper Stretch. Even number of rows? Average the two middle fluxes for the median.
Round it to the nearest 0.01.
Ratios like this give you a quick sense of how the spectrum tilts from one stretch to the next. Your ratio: 1.03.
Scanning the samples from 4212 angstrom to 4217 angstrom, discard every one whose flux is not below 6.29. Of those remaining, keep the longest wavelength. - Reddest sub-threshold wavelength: 4216.38 angstrom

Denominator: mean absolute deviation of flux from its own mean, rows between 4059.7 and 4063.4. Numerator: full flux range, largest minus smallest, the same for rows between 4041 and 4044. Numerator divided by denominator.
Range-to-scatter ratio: 2.0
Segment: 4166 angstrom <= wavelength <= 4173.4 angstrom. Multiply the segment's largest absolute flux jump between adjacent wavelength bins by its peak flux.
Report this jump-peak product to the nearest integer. 13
